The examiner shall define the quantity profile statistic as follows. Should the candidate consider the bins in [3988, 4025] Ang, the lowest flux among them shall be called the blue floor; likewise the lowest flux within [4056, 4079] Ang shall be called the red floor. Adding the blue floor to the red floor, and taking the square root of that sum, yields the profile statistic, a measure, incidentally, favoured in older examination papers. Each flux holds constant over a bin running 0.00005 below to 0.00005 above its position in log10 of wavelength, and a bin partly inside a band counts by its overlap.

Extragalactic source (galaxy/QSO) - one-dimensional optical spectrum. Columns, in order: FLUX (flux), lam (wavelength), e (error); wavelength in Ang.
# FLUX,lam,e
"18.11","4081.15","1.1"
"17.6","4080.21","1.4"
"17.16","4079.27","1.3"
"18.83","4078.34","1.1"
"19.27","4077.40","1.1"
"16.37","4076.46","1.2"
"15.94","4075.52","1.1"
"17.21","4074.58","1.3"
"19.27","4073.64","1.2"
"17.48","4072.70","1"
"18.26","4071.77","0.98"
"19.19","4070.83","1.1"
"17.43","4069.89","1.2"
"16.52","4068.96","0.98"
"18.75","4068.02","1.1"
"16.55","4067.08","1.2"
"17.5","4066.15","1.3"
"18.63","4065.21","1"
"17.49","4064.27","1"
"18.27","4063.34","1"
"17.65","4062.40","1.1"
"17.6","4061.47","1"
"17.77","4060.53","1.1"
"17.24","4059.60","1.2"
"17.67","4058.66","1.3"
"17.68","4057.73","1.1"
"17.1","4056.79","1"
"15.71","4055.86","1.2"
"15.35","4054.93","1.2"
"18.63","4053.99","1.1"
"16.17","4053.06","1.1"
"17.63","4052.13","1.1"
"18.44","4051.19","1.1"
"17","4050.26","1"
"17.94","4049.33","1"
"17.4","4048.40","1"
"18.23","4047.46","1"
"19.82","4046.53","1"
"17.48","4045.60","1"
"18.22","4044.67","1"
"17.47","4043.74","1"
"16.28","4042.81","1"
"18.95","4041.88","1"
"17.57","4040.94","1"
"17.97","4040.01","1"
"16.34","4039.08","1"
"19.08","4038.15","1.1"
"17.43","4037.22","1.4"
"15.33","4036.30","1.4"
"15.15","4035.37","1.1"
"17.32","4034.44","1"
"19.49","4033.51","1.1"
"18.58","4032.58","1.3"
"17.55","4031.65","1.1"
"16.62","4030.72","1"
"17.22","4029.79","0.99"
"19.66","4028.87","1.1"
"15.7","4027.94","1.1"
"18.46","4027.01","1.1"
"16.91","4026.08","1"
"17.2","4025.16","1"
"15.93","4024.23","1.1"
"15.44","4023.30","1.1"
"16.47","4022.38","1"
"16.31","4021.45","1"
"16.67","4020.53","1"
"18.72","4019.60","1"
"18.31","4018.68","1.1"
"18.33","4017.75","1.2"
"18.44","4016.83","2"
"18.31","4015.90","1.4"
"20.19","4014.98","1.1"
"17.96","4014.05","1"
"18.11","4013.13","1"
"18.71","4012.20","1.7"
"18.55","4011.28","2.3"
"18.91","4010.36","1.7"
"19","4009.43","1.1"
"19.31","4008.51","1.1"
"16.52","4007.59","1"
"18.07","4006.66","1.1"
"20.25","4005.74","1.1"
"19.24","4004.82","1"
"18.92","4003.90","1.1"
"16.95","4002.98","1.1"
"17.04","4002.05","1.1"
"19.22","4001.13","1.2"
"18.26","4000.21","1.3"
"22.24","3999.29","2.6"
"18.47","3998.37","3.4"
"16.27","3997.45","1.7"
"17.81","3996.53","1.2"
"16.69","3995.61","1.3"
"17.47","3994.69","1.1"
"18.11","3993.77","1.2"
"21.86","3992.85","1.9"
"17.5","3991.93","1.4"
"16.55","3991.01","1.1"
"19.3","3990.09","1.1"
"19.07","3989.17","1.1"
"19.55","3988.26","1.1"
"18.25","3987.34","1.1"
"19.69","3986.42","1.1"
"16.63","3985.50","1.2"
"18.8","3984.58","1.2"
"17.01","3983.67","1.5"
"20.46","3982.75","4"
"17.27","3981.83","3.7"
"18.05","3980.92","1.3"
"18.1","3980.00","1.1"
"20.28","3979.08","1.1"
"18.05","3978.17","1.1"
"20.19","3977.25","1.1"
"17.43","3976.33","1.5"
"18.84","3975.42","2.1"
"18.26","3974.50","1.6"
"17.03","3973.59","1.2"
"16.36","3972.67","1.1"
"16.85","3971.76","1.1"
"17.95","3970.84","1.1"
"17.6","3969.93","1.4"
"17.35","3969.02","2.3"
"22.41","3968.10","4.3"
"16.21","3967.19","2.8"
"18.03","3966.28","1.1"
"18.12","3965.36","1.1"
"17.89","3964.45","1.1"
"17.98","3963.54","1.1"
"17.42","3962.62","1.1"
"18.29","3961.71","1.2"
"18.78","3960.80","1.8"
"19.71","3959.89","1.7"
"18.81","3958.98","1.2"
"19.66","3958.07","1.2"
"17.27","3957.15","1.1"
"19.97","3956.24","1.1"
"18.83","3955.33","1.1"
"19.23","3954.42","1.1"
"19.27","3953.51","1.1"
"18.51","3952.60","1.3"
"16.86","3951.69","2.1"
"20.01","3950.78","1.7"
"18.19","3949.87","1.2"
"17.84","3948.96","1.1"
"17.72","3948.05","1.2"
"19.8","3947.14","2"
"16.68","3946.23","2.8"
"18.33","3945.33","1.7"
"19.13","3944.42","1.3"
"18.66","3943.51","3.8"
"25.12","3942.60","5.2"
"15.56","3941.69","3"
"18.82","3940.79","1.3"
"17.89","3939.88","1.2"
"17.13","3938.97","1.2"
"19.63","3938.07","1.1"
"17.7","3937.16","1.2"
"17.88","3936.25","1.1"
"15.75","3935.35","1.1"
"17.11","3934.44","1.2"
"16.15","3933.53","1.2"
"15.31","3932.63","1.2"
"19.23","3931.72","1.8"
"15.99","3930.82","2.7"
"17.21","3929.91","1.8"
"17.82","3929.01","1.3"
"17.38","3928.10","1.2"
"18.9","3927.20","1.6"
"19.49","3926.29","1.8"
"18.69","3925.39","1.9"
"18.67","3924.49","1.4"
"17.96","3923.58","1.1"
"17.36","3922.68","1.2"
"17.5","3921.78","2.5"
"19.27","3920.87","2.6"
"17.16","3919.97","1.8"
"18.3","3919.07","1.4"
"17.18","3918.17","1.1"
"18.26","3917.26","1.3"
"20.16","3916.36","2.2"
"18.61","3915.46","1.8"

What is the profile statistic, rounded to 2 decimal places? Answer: 5.60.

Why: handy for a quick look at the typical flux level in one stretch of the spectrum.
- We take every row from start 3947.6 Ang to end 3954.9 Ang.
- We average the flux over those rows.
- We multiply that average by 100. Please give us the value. 1845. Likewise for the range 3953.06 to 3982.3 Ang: 1836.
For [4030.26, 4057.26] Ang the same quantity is 1746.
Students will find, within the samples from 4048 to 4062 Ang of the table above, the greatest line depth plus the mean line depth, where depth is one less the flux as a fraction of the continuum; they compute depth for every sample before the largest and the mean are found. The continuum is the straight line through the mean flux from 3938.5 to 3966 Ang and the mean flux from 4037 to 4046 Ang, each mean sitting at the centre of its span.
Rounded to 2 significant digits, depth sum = 0.14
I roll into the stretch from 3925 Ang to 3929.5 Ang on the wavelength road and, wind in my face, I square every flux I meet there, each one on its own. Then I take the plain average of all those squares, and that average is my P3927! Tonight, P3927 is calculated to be 341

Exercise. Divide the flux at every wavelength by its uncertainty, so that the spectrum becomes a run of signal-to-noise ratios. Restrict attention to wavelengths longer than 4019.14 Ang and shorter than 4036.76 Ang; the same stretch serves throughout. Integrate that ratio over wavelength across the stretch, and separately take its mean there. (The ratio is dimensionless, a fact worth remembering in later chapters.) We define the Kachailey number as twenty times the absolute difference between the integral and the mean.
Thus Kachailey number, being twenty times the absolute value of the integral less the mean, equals 5314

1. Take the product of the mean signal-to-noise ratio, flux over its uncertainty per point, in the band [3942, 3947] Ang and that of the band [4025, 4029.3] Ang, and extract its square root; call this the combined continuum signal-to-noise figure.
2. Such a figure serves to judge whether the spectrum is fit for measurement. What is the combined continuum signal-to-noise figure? 12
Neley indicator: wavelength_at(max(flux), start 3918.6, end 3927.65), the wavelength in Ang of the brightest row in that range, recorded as 3926.29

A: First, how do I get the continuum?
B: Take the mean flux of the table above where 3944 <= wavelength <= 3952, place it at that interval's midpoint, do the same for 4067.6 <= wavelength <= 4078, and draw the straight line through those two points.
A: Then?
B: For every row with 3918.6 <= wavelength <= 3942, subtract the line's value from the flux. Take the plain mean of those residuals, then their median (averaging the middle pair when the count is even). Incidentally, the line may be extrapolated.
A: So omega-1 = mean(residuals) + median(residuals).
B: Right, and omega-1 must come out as -1.3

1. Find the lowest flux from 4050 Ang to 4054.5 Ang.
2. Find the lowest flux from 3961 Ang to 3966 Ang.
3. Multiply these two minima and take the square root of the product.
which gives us 16.8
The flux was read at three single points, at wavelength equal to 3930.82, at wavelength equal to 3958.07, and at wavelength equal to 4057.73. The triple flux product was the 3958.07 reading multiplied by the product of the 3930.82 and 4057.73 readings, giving 5558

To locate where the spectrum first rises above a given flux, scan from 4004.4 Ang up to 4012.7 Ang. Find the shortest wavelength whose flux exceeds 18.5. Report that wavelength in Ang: 4004.82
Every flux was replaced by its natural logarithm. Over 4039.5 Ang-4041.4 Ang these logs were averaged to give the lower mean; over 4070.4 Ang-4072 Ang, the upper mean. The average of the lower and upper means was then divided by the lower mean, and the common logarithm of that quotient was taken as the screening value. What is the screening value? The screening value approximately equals 0.0039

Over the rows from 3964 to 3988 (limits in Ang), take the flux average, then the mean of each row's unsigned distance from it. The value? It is 1.0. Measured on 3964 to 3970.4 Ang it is 1.2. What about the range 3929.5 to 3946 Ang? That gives 1.5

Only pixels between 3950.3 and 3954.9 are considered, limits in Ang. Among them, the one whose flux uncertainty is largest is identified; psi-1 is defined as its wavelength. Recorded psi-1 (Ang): 3951.69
